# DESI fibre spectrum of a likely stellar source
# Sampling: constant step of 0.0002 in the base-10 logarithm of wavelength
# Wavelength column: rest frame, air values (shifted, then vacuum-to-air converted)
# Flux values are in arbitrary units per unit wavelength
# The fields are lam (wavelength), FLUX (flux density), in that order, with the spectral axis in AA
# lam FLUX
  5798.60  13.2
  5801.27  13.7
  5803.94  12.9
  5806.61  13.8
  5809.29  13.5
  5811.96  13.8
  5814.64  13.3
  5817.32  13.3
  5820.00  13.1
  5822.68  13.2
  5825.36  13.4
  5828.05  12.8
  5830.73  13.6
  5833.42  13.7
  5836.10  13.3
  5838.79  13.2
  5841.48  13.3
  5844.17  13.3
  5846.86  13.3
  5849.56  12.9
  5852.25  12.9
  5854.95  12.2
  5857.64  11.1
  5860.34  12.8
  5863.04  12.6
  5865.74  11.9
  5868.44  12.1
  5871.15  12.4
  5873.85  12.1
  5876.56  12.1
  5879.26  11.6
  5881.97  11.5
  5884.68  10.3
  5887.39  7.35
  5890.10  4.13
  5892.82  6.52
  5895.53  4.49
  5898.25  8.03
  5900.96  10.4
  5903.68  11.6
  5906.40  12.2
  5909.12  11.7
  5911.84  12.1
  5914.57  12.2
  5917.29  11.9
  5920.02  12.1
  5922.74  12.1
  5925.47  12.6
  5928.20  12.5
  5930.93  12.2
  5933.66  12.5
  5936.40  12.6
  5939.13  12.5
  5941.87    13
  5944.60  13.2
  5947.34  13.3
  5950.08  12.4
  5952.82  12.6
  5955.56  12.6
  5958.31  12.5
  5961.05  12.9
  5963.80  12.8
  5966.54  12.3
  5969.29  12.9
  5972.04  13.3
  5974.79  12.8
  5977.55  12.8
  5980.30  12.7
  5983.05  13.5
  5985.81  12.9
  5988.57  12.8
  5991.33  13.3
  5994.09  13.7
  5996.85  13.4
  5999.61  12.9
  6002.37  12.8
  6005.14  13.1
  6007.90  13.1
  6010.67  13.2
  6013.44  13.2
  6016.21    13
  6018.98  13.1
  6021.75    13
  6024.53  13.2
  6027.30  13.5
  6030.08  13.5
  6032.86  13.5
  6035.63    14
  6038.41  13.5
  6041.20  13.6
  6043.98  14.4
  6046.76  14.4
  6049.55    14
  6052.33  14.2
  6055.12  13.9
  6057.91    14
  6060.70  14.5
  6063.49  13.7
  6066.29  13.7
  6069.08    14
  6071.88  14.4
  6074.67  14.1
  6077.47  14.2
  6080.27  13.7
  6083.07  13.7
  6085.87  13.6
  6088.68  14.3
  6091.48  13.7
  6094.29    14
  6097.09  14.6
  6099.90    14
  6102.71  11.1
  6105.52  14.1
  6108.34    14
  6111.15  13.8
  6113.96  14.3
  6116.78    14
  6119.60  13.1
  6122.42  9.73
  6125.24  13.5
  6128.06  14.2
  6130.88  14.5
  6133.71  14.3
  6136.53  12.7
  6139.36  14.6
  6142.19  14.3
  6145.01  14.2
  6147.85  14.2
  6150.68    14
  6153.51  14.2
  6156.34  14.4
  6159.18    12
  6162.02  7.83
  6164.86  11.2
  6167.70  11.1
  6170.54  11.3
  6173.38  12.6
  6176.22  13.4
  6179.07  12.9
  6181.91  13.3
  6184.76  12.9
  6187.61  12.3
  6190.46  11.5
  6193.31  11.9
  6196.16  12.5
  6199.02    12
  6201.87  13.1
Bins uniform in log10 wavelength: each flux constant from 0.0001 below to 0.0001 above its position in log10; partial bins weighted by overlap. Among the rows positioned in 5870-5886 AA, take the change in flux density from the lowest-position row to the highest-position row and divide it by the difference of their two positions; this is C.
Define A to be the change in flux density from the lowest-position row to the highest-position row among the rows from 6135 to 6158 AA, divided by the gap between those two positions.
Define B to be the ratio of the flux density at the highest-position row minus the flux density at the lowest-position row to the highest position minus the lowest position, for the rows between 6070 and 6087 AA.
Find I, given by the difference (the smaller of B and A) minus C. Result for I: 0.098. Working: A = 0.09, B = -0.06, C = -0.16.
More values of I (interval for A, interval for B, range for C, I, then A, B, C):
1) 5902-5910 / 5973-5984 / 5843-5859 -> 0.182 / 0.02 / 0.08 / -0.16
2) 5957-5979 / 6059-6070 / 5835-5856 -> -0.001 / 0.02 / -0.06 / -0.06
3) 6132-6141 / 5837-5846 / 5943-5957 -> 0.073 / 0.05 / 0.02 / -0.05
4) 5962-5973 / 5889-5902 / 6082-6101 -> 0.043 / 0.06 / 0.58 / 0.02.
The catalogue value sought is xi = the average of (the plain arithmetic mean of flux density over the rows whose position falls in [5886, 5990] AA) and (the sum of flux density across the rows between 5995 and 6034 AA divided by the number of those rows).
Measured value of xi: 12.4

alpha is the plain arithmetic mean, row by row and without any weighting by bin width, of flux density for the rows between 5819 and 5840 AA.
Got 13.3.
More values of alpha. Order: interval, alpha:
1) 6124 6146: 14.0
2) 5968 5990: 13.0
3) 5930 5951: 12.7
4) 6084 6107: 13.7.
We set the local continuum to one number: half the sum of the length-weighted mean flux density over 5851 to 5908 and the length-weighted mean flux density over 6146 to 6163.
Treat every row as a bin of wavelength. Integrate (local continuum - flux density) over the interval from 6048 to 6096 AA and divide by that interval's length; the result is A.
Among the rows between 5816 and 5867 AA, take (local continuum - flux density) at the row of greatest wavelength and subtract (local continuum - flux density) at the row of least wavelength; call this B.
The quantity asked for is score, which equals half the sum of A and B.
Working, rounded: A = -2.28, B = 1.4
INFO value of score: -0.4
